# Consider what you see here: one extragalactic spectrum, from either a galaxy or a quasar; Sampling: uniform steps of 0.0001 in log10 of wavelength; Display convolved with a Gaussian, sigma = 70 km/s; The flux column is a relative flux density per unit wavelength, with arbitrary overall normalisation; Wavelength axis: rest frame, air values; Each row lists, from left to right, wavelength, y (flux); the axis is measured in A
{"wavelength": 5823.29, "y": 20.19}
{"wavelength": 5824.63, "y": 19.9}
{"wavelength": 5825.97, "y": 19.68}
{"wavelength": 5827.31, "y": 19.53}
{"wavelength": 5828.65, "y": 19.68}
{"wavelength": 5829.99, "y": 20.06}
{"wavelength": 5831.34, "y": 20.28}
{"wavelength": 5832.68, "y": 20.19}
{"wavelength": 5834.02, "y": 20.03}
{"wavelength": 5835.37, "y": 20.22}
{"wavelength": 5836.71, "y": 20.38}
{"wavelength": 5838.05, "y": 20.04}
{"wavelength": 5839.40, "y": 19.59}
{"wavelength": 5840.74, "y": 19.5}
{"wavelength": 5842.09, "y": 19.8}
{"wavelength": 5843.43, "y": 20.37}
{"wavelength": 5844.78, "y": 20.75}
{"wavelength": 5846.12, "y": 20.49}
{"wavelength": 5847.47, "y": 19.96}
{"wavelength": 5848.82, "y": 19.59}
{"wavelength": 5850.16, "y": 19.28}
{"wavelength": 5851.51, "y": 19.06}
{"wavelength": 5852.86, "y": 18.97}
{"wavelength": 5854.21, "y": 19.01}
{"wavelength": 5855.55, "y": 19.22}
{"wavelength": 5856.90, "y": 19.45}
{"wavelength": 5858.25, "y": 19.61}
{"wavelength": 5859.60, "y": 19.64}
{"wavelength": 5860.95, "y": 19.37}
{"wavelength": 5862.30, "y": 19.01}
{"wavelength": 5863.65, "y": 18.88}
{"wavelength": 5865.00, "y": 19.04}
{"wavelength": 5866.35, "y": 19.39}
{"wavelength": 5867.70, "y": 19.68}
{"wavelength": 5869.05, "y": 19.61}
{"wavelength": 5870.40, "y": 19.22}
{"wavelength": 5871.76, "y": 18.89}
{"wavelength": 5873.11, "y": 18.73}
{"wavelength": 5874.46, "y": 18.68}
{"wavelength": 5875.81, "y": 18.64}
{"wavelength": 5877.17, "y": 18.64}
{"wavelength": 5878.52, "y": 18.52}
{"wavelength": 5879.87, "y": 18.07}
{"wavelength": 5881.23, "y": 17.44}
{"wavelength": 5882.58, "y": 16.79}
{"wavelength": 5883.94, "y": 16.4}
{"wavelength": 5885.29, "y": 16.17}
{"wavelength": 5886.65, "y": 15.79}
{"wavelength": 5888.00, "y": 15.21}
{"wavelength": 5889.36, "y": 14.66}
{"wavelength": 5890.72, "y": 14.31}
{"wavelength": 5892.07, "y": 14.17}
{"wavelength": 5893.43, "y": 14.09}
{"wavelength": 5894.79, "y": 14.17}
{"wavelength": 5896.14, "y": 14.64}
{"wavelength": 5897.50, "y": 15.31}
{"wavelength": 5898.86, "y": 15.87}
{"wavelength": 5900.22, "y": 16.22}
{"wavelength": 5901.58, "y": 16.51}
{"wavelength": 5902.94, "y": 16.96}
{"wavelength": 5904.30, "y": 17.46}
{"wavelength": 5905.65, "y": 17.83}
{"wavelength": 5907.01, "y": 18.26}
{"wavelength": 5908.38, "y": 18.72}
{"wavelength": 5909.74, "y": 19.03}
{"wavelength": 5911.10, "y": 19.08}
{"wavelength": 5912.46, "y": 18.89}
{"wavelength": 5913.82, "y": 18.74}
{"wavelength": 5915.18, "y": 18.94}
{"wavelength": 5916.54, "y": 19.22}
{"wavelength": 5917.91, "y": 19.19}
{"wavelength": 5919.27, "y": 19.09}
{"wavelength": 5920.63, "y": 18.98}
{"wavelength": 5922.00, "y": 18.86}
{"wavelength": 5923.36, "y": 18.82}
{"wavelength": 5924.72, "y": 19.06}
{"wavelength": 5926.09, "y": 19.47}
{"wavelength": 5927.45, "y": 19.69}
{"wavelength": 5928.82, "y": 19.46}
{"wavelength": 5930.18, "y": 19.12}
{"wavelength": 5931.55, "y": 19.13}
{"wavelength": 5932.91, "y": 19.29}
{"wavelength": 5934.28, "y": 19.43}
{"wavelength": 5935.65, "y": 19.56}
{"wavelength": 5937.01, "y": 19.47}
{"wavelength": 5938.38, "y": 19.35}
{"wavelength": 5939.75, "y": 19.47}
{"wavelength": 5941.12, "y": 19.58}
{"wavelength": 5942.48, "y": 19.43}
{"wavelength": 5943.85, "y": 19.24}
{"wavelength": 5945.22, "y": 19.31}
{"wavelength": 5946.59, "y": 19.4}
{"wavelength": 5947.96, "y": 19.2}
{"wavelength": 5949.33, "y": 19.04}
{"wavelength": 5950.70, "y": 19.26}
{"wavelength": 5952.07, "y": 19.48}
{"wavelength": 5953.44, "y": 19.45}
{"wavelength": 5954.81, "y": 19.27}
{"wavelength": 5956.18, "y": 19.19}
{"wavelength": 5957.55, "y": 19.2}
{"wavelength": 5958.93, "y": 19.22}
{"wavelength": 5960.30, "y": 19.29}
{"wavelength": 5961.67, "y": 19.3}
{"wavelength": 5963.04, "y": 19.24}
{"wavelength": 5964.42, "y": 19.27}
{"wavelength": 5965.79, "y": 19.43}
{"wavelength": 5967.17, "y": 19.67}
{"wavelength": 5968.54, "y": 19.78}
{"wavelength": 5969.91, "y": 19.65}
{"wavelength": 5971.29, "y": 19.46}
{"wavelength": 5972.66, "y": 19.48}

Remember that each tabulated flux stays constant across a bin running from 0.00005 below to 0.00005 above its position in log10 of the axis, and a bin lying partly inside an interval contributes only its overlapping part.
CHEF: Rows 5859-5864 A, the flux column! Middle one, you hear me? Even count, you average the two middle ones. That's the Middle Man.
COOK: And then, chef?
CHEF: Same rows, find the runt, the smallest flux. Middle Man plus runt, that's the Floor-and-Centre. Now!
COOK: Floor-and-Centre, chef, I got 38.1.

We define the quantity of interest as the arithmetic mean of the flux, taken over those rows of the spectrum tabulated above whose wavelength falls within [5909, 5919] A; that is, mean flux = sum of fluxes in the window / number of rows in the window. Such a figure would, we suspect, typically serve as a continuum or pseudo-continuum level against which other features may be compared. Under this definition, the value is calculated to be 19.0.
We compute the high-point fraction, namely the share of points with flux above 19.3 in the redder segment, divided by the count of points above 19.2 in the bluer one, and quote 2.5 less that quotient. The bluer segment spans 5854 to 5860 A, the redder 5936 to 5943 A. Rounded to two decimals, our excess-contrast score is 2.25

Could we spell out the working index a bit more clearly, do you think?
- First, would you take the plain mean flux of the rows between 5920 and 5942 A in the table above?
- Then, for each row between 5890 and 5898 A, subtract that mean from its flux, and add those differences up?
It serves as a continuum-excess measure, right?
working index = -29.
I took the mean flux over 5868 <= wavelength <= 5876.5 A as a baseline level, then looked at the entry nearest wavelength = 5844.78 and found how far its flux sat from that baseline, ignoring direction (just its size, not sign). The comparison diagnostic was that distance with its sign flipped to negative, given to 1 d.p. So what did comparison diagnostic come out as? -1.8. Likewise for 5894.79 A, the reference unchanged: -4.8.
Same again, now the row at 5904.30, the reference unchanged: -1.5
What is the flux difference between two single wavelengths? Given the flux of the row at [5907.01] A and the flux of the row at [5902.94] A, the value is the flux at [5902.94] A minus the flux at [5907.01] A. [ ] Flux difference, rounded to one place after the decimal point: -1.3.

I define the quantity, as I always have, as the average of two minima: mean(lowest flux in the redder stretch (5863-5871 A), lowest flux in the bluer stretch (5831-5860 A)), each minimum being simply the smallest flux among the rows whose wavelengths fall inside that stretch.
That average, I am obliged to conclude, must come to 18.9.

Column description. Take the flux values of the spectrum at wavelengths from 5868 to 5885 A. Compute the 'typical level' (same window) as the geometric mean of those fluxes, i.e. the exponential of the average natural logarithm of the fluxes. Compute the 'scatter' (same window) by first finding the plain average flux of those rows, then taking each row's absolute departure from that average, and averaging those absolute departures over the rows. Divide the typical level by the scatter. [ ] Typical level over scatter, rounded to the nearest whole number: 24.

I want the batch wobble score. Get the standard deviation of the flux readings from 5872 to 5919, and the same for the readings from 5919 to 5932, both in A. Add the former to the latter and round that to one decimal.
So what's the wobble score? 2.0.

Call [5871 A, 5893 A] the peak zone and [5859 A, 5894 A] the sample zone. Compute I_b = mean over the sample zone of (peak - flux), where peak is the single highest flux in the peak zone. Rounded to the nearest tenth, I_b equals 1.2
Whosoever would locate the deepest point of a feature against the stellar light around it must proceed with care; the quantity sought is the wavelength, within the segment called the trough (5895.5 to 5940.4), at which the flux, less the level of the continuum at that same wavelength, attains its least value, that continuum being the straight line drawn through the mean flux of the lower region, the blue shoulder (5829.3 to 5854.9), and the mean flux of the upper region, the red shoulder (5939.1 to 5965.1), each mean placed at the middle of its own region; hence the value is 5896.14 A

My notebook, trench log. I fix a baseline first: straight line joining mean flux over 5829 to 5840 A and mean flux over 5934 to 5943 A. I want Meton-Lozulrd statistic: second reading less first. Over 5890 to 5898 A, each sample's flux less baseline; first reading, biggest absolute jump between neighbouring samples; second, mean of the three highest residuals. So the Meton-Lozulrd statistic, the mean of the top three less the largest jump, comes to -5.7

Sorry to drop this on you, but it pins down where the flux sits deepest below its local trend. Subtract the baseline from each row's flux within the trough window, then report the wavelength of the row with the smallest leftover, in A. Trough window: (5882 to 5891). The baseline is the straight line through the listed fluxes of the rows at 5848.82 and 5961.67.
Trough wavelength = 5890.72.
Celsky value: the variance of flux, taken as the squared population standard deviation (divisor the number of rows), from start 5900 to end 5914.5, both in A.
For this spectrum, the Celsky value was 0.99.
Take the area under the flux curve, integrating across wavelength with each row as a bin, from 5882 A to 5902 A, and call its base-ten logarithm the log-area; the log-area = 2.49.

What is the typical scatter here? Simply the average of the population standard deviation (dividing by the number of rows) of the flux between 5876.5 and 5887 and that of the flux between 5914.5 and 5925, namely 0.6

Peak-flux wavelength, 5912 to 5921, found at 5916.54 A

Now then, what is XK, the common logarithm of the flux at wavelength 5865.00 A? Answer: 1.28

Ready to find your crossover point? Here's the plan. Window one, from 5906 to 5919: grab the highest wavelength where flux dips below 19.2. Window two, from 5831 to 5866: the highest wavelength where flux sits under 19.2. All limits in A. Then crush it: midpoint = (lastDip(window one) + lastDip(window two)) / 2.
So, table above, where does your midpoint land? 5891.5 A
